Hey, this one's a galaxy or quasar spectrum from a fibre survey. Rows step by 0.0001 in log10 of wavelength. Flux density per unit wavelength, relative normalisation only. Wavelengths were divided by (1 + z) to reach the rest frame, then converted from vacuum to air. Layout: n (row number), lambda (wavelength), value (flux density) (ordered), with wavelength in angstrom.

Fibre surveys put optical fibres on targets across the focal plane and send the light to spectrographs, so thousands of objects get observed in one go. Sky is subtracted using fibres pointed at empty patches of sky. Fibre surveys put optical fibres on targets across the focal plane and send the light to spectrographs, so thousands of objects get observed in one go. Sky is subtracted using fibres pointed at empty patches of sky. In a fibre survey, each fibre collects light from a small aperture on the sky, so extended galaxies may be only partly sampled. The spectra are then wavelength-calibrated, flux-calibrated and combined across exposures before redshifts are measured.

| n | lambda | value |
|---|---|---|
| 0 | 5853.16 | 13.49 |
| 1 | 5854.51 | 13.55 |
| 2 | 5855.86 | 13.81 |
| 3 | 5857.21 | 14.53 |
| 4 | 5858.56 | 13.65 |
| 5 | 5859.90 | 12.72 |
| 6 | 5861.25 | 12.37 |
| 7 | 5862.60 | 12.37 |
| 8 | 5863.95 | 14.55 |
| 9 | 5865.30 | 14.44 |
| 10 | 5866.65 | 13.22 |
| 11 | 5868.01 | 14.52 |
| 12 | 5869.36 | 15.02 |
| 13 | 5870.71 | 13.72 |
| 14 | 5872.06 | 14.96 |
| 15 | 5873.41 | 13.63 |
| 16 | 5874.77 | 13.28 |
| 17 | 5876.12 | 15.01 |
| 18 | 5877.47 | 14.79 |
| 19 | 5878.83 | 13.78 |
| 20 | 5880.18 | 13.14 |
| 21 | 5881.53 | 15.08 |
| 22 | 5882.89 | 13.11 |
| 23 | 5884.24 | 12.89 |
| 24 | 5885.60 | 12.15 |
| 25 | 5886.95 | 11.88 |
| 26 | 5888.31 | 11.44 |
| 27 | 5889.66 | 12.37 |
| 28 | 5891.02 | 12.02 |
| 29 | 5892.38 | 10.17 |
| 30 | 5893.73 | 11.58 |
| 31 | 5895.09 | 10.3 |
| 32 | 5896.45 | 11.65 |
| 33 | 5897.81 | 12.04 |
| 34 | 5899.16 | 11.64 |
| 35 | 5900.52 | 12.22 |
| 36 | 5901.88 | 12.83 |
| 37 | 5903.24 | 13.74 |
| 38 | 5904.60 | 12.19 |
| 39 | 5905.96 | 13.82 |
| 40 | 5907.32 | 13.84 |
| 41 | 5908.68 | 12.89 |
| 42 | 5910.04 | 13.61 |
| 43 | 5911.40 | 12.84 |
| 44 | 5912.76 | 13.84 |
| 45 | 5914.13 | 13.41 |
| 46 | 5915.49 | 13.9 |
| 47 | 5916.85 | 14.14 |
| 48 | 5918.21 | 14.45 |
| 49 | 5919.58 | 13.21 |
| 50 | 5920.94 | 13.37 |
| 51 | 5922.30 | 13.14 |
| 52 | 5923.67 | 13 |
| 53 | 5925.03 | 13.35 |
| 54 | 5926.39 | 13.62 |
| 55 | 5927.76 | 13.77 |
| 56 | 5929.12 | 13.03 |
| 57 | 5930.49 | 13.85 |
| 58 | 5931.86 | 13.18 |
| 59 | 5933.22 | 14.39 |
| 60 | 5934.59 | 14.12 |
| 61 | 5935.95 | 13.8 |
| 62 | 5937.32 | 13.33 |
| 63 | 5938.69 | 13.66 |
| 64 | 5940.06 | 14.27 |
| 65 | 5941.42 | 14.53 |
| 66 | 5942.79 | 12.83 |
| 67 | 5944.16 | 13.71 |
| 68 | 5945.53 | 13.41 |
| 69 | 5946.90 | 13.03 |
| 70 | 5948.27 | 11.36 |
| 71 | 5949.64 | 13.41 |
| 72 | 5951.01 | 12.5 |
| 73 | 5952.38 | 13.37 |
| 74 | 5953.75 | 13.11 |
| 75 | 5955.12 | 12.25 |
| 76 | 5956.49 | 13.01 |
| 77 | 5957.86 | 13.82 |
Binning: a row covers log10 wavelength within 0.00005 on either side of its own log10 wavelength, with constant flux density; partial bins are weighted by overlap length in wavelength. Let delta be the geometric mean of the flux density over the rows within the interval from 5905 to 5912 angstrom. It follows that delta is 13.4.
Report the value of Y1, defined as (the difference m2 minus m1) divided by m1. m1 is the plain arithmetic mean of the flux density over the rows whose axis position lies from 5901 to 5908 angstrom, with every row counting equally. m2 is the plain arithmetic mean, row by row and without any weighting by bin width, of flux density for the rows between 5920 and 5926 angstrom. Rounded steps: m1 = 13.3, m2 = 13.2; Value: -0.01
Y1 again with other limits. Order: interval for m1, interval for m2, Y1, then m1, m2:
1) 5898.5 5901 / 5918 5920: 0.16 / 11.9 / 13.8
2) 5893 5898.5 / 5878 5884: 0.21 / 11.4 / 13.8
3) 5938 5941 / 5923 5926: -0.06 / 14.0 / 13.2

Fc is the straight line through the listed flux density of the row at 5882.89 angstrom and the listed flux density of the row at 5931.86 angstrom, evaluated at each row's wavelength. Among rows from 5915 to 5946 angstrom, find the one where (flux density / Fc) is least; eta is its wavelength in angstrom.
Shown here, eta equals 5942.79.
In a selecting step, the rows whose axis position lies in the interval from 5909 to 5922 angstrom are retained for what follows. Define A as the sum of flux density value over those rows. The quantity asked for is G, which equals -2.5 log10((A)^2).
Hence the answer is -10.4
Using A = 123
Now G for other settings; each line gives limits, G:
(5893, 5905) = -10.2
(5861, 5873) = -10.5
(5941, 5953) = -10.4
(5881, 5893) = -10.2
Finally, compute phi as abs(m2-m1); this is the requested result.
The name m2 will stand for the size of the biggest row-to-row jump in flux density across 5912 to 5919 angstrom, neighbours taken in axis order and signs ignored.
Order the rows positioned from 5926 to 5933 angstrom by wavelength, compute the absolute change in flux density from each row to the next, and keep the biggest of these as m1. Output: 0.3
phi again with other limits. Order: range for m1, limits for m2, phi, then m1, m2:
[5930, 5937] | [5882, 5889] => 0.5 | 1.21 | 0.74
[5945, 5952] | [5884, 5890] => 1.1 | 2.05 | 0.93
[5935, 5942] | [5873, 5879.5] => 1.1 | 0.61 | 1.73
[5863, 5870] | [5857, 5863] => 0.4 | 1.30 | 0.93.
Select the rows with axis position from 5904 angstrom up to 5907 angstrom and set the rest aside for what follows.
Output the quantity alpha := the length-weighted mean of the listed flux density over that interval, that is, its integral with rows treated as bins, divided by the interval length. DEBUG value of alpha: 13.1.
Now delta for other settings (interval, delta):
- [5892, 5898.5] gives 11.1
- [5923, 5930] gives 13.4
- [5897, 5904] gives 12.5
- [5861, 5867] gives 13.4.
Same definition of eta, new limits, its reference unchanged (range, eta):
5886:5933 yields 5892.38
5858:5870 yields 5862.60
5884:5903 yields 5892.38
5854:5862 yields 5861.25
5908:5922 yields 5911.40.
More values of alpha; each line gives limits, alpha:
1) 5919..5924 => 13.2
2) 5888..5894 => 11.5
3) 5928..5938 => 13.7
